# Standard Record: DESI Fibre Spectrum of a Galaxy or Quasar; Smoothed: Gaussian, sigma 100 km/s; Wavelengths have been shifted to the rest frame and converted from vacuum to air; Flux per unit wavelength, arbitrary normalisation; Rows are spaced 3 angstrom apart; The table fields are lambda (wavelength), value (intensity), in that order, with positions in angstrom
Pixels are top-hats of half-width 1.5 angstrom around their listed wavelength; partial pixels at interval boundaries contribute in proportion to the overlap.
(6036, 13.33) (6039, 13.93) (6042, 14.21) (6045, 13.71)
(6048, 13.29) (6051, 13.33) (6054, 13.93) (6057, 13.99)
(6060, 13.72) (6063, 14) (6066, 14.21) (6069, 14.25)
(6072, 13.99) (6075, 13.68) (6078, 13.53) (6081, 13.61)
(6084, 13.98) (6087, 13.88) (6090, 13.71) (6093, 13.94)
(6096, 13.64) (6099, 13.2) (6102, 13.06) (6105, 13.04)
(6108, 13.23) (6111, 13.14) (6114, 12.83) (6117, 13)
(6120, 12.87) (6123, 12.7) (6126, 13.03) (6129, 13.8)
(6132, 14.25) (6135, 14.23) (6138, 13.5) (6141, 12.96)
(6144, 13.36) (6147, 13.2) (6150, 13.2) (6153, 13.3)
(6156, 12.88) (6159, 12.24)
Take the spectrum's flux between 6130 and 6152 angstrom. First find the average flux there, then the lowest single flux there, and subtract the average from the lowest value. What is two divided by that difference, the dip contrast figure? -4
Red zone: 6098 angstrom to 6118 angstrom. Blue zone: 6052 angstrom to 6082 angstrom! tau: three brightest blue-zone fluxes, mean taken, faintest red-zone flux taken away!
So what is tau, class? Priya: 1.32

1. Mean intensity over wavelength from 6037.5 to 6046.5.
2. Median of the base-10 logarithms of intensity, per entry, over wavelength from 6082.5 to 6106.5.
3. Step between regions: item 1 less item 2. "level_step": 12.8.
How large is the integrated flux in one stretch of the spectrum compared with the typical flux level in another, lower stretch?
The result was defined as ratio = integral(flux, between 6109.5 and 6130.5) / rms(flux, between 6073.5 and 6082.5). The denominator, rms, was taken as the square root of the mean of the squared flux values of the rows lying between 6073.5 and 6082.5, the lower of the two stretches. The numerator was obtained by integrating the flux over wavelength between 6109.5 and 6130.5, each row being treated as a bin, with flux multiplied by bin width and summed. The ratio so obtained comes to 20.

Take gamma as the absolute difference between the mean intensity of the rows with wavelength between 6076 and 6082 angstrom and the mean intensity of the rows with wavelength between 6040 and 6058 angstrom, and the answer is 0.17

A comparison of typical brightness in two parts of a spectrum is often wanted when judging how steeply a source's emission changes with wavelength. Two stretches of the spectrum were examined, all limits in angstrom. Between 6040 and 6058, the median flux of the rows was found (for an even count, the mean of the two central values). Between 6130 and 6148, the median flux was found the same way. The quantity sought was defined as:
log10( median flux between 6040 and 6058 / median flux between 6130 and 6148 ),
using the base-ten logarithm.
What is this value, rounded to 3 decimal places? 0.012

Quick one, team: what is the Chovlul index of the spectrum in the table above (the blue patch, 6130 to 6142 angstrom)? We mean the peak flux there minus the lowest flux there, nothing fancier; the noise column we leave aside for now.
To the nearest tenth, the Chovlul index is 1.3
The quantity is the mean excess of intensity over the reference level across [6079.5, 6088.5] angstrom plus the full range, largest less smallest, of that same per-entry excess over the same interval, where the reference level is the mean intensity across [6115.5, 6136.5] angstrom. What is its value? 0.78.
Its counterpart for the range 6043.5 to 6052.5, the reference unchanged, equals 0.45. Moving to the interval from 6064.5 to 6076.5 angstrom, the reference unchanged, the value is 1.19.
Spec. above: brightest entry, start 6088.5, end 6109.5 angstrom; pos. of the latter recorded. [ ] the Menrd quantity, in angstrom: 6093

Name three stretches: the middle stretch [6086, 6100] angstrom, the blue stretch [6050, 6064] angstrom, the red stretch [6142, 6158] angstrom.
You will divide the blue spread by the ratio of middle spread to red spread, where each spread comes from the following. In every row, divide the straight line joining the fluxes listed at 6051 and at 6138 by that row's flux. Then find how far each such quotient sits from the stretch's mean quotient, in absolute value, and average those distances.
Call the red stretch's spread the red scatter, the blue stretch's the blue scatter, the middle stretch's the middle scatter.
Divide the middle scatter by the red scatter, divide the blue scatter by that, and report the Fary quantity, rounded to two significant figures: 0.010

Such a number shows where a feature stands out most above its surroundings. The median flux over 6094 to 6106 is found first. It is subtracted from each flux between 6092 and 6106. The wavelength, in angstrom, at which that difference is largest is 6093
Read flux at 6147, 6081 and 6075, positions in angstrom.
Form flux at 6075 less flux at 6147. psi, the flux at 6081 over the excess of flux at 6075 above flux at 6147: 28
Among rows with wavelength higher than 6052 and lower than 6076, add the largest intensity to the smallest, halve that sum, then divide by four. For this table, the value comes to 3.49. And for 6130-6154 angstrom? 3.40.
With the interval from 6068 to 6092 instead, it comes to 3.47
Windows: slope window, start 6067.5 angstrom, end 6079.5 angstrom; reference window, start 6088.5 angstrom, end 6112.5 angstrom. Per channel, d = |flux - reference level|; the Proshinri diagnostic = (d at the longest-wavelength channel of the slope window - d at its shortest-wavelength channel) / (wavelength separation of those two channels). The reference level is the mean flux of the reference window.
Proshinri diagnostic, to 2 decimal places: -0.08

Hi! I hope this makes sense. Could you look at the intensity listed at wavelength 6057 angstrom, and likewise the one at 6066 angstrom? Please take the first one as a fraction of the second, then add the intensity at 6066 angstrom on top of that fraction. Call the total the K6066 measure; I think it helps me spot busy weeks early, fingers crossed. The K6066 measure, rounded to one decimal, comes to 15.2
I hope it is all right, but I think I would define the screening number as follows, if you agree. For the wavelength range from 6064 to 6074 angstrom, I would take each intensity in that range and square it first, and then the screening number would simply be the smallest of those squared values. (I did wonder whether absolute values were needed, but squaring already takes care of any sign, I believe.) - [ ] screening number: 196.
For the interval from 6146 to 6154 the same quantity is 174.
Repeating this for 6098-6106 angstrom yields 170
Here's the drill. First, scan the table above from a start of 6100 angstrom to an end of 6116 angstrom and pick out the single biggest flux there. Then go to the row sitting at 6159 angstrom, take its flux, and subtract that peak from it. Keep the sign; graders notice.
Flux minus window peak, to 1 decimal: -1.0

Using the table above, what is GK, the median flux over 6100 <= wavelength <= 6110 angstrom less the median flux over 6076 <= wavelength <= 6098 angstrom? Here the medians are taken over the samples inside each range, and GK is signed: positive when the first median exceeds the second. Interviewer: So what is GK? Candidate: -0.65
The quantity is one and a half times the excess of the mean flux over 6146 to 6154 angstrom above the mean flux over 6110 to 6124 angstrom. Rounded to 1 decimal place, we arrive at 0.5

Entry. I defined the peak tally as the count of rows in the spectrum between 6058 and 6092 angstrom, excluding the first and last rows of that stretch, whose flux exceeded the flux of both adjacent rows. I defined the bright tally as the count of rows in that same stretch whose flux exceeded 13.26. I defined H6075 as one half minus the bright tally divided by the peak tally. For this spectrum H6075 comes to -5.0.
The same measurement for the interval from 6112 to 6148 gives -1.2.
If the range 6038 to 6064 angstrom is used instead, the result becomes -4.0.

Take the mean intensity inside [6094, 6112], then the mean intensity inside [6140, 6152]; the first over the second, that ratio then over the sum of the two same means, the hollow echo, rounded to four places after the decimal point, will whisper 0.0380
